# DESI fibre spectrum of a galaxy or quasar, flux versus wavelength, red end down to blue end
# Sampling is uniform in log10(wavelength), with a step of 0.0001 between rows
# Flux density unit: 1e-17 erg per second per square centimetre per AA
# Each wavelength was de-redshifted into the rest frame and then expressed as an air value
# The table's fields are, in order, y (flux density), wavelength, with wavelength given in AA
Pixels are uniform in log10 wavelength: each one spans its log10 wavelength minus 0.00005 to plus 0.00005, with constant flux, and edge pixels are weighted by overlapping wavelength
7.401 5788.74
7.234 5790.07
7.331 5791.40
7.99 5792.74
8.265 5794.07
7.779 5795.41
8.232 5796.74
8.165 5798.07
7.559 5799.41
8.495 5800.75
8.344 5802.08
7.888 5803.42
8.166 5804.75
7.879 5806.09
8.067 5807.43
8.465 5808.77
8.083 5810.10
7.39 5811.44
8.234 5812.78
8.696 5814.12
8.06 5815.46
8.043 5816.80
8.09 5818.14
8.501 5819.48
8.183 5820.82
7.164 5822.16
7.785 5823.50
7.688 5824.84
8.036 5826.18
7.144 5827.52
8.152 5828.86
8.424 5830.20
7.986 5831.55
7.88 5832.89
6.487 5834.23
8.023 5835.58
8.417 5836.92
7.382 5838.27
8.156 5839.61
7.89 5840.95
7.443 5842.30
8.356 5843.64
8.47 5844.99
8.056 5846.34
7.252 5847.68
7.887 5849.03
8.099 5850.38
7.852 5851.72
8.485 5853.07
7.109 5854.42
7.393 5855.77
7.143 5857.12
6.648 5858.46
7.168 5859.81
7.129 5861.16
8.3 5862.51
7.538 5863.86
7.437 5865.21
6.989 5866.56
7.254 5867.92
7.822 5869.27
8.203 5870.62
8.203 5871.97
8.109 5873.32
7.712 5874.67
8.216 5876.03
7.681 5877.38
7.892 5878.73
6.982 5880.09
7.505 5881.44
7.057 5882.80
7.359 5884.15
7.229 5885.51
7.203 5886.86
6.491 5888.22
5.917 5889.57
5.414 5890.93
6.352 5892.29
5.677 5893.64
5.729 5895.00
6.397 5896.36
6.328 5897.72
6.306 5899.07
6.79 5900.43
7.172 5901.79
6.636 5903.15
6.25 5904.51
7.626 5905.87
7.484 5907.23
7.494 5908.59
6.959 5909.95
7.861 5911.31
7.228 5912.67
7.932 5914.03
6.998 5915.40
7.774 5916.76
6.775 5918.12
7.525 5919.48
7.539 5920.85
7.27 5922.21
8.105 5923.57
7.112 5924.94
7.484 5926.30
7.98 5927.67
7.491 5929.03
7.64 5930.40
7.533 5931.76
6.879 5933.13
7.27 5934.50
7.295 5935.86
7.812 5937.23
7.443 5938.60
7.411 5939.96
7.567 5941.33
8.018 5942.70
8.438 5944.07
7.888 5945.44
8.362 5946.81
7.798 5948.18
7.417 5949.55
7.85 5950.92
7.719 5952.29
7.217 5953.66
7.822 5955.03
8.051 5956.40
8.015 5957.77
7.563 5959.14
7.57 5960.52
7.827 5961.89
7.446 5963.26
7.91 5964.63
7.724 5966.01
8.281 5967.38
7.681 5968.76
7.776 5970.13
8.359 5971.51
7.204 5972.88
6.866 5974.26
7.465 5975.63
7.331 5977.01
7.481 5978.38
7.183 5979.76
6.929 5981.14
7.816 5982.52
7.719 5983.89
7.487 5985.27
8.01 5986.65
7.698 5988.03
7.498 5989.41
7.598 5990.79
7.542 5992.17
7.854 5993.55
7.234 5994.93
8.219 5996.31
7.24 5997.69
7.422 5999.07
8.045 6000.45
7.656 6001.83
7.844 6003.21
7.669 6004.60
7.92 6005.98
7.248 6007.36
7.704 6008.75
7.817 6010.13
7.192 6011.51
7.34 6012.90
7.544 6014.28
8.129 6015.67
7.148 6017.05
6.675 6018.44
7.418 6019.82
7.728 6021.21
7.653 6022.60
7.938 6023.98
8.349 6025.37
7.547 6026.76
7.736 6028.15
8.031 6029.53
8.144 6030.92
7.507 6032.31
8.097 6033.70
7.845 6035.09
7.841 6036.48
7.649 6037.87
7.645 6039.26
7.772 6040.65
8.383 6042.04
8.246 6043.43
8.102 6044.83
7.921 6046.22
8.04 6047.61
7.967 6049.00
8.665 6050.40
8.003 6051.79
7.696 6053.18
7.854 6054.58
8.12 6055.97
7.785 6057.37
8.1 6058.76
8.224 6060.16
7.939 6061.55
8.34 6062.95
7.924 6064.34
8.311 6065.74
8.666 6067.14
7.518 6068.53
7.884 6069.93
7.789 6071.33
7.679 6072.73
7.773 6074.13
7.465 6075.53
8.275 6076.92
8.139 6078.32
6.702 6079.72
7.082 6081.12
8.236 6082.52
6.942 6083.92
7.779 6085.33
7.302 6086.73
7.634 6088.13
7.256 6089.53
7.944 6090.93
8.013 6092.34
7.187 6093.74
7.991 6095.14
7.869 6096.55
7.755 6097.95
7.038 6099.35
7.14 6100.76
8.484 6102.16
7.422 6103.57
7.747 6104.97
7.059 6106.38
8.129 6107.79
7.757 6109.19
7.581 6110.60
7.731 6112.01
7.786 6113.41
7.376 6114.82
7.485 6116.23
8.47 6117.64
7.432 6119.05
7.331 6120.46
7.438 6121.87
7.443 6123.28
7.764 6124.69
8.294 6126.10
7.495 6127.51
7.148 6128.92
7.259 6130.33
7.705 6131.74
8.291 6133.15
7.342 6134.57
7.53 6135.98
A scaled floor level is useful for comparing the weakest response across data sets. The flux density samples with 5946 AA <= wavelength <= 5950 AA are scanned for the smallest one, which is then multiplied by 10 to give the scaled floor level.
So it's 74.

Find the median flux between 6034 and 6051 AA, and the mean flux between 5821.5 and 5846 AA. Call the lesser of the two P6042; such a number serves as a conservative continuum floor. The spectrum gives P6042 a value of 7.83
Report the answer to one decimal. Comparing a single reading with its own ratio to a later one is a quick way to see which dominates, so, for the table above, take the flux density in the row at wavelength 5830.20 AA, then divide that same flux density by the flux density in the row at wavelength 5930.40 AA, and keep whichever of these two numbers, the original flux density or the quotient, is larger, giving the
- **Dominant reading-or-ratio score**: 8.4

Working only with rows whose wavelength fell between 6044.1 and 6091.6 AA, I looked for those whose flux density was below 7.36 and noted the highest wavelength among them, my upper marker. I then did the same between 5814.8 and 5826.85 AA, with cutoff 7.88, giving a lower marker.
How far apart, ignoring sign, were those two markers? 264.7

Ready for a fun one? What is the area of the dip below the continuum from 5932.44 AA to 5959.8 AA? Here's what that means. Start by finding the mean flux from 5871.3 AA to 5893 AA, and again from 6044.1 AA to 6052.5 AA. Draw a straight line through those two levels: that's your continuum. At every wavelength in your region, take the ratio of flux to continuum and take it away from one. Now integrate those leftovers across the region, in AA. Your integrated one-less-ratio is -0.5 AA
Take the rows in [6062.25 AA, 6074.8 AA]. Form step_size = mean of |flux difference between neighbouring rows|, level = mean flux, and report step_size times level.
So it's 3.0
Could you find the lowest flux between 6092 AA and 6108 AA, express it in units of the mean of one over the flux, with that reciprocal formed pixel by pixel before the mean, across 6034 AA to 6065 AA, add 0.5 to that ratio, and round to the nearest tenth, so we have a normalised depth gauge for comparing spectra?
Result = 56.8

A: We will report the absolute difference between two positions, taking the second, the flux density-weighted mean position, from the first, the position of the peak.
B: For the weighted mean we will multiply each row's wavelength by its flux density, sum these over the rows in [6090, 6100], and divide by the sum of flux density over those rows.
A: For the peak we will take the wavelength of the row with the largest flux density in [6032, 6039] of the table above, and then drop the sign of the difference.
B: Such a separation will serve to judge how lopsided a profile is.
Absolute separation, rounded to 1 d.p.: 61.4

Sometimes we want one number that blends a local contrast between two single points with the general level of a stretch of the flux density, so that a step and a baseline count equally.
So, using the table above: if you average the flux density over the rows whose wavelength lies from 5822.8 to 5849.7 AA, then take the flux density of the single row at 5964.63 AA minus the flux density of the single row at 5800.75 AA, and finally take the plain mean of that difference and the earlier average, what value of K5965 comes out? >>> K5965 3.6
